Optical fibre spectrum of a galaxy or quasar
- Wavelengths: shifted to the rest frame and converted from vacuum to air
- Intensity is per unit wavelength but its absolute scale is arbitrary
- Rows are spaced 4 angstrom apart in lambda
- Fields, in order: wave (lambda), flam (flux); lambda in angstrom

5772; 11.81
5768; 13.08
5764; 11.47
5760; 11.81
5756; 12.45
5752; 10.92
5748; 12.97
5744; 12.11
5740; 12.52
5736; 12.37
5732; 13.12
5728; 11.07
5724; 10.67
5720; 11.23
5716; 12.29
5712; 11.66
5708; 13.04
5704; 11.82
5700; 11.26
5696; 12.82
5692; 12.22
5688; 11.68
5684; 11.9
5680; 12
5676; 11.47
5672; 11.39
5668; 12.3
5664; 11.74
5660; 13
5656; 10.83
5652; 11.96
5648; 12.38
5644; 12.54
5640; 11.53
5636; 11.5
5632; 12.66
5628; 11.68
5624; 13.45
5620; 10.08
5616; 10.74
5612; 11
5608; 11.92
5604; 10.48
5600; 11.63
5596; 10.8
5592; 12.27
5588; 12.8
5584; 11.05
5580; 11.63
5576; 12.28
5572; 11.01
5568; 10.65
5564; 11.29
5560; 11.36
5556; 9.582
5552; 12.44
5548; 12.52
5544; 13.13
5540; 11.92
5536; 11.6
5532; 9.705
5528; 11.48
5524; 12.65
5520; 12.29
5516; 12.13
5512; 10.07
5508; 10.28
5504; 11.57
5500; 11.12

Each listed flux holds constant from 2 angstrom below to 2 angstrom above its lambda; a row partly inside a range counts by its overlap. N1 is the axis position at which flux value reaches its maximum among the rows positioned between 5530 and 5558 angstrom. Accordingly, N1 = 5544 angstrom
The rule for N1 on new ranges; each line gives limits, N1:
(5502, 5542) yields 5524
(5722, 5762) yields 5732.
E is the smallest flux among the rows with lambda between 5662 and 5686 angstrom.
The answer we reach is 11.39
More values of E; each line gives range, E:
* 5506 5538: 9.705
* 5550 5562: 9.582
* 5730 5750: 12.11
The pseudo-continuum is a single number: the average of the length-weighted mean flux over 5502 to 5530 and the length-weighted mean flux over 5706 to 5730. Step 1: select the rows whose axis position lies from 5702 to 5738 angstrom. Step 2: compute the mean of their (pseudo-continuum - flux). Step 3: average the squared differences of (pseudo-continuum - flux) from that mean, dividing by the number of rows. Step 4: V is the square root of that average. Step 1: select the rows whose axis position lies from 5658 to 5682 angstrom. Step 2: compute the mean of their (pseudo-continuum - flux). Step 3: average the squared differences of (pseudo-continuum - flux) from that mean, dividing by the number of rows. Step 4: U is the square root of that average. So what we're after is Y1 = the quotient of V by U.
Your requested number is 1.5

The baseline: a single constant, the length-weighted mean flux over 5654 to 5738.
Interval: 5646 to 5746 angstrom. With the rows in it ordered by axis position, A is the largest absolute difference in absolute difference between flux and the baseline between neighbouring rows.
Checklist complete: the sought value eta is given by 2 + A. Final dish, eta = 3.1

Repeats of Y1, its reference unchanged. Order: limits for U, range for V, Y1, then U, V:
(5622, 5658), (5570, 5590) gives 0.9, 0.74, 0.70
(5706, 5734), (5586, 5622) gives 0.9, 0.90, 0.85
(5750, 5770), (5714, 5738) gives 1.1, 0.75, 0.86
